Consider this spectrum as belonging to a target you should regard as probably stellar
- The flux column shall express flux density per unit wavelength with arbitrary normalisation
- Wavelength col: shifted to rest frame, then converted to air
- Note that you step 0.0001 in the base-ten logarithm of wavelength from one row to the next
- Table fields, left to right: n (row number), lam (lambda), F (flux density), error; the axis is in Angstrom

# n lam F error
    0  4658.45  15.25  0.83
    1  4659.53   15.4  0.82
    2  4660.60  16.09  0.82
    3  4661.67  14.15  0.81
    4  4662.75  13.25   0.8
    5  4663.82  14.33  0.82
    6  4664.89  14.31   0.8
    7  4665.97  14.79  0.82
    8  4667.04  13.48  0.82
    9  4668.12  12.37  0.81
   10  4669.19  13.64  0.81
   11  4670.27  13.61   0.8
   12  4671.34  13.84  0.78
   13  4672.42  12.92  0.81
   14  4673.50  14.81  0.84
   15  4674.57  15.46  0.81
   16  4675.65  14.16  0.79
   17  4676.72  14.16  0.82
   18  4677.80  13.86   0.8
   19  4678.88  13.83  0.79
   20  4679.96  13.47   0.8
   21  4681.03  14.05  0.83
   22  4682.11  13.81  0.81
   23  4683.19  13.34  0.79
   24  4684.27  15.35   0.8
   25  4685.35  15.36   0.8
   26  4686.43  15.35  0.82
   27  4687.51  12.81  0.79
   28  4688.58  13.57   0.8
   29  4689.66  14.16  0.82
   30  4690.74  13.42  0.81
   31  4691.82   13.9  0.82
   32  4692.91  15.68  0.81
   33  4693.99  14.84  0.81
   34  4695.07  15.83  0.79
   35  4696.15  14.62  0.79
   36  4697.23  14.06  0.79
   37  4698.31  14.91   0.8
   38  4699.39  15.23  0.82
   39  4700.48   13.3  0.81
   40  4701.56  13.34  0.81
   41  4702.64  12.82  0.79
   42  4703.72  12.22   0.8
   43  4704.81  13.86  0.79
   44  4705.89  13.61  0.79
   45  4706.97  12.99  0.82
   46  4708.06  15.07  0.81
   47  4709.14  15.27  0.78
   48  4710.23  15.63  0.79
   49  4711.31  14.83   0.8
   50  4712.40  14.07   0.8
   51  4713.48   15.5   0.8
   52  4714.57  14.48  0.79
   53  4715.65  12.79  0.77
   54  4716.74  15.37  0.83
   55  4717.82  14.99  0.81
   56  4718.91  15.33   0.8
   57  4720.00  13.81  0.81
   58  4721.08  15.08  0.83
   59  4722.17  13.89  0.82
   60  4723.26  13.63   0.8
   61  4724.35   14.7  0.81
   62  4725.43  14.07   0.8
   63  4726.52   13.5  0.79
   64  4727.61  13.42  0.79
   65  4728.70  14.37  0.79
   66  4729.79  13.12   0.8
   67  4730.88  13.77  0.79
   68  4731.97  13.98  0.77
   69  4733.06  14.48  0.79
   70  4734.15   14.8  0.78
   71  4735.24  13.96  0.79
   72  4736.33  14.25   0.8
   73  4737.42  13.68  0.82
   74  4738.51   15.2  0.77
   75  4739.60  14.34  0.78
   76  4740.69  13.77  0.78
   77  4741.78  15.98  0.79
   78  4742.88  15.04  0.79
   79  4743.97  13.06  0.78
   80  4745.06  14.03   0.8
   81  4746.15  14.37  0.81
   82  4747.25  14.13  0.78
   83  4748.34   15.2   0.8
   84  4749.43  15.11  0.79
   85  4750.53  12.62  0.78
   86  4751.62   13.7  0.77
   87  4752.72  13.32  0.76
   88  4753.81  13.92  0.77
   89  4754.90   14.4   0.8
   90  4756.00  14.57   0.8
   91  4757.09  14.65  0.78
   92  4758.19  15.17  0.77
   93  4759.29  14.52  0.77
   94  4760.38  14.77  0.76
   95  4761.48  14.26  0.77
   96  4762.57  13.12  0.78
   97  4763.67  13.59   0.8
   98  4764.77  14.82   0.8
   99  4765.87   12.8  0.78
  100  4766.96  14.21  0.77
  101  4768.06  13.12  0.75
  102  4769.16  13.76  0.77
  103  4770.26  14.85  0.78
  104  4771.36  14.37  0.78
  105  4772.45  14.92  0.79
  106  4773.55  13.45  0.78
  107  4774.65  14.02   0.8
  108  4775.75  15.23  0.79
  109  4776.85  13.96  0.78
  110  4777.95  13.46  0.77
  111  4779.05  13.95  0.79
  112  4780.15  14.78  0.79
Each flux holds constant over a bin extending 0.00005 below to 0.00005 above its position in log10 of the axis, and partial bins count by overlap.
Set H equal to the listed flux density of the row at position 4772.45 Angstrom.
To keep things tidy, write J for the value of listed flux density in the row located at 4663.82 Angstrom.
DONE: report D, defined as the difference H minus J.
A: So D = 0.59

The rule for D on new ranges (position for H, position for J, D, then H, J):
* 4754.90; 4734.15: -0.40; 14.4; 14.8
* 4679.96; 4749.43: -1.64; 13.47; 15.11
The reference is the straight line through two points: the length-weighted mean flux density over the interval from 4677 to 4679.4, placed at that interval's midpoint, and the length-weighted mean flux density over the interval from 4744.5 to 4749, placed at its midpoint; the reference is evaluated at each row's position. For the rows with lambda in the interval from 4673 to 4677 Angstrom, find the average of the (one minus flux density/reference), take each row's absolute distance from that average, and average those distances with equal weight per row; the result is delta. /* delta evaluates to 0.036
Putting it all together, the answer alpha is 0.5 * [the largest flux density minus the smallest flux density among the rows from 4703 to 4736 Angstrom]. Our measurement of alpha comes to 1.7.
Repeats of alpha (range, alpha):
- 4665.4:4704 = 1.8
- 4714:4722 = 1.3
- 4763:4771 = 1.0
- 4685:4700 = 1.5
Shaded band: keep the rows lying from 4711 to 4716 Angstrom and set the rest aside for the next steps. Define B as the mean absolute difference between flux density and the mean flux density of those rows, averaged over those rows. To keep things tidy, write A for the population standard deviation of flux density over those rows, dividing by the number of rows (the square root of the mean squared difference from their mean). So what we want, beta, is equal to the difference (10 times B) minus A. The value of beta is 6.3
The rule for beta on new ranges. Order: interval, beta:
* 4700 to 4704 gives 3.5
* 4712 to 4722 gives 6.4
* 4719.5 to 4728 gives 4.0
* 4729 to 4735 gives 4.3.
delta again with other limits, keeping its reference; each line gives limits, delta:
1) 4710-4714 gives 0.039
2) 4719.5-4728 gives 0.032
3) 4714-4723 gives 0.052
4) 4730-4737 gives 0.021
